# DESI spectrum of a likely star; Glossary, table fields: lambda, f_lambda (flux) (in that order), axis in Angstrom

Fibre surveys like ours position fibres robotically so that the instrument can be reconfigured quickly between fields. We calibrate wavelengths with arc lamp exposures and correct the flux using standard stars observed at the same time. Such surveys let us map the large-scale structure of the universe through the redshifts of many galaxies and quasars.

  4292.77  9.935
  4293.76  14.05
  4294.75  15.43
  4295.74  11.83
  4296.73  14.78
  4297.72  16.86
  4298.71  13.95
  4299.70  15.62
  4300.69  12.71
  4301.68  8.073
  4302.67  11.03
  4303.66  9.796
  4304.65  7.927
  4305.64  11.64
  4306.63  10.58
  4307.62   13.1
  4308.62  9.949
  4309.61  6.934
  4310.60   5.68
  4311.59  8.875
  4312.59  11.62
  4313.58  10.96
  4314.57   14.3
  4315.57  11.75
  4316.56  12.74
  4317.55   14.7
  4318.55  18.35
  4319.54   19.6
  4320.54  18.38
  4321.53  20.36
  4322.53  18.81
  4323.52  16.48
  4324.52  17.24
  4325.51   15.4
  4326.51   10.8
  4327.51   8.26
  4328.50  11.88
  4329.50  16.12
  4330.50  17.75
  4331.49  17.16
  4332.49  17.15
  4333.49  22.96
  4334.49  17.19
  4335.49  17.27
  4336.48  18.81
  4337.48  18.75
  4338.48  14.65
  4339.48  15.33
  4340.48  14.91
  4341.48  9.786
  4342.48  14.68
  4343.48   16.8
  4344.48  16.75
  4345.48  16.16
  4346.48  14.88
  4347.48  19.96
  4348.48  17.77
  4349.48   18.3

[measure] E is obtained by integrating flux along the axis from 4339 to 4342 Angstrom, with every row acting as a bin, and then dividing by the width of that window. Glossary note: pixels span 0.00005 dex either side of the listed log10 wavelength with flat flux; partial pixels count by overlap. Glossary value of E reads 13.3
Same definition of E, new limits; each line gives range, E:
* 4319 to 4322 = 19.4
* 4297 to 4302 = 13.7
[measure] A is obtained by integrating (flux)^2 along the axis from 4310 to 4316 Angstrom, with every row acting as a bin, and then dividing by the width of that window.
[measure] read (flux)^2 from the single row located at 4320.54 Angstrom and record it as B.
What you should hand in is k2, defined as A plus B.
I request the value 454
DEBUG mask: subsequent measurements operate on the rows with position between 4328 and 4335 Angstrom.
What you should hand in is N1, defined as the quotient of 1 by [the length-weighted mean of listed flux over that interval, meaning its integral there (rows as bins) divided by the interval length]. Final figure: 0.0583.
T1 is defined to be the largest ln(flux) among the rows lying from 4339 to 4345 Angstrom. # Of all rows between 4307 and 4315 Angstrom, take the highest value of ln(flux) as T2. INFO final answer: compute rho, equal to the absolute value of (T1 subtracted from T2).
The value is 0.16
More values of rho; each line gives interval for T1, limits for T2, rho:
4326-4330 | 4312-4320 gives 0.20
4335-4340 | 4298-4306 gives 0.19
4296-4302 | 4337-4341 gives 0.11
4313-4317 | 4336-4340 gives 0.27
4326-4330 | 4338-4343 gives 0.05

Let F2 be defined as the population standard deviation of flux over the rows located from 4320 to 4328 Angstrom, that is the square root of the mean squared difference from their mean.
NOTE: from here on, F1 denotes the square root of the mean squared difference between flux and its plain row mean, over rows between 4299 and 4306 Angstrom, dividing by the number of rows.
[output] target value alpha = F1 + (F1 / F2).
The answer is 3.16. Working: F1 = 2.51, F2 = 3.9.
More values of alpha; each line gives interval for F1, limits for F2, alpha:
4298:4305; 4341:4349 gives 3.70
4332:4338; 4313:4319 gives 2.88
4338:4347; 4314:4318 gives 3.63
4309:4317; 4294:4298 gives 4.26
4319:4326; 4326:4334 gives 2.00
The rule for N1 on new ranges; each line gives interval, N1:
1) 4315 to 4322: 0.0605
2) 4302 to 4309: 0.0950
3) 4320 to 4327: 0.0595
